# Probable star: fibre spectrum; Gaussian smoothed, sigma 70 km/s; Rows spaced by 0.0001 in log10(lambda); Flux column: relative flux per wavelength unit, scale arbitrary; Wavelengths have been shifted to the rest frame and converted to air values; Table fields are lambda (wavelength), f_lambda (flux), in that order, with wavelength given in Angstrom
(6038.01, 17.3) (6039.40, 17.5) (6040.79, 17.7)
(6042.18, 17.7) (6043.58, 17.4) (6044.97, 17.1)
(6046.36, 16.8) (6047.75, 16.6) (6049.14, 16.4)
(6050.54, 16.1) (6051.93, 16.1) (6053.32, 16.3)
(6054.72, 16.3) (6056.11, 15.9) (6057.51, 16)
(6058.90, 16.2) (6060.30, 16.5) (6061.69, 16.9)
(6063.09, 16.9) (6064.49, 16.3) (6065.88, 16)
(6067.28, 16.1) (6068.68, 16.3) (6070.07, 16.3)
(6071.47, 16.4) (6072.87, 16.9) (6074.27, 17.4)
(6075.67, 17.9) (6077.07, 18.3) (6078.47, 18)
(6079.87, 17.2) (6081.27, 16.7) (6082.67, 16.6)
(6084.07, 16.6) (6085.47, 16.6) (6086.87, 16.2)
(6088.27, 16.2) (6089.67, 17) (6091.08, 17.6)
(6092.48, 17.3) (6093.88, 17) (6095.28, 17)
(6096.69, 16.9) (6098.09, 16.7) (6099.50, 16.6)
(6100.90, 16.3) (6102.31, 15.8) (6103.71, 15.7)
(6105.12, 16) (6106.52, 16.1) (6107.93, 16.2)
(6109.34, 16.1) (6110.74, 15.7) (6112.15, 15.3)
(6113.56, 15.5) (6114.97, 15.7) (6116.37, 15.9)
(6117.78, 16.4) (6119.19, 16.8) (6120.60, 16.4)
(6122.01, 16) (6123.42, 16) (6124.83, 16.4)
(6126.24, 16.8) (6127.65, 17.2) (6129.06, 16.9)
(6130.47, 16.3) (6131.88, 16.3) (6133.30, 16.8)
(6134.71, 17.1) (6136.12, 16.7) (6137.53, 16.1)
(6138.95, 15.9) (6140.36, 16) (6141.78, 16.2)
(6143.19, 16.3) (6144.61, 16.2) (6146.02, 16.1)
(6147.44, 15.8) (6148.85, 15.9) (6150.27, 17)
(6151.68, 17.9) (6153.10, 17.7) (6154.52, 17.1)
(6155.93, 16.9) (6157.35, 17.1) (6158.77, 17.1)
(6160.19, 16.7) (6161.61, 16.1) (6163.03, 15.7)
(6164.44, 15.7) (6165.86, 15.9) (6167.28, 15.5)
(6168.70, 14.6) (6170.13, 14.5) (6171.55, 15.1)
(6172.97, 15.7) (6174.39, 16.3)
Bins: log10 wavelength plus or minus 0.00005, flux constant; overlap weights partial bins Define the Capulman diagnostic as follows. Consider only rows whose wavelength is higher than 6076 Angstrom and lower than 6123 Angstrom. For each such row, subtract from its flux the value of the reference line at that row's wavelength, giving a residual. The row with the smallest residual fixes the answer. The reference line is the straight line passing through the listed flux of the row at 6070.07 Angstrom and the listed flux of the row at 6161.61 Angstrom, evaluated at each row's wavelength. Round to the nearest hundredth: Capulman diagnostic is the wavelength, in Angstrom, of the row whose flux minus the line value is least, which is 6112.15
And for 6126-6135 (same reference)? 6130.47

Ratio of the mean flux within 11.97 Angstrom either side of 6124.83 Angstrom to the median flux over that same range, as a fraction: 1.00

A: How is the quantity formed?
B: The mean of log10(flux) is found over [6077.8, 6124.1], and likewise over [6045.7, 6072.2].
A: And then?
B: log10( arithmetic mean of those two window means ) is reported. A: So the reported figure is 0.0843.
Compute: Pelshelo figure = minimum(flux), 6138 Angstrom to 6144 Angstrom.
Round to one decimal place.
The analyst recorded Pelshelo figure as 15.9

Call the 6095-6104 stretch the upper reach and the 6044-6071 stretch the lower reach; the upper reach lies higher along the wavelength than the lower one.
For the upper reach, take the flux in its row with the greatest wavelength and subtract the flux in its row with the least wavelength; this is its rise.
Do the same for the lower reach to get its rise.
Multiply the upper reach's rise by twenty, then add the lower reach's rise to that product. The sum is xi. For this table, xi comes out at -26.8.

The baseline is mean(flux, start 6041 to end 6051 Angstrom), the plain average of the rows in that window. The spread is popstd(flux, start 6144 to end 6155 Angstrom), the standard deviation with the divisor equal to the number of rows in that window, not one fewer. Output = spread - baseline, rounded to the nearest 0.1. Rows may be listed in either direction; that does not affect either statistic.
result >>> -16.1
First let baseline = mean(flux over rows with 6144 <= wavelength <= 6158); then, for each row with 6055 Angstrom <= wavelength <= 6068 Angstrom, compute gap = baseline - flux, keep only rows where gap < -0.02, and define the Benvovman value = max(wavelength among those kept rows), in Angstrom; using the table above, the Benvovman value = 6063.09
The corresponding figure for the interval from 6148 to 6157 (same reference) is 6155.93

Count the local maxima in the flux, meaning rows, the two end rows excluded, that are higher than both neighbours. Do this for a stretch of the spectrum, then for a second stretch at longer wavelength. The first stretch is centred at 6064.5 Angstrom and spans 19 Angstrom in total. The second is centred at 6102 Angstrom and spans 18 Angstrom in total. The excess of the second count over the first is 1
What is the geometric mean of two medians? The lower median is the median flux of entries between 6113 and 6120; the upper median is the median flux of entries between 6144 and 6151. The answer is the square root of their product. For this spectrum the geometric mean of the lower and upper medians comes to 16.0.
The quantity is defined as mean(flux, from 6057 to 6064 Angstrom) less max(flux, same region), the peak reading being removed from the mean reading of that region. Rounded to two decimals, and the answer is -0.40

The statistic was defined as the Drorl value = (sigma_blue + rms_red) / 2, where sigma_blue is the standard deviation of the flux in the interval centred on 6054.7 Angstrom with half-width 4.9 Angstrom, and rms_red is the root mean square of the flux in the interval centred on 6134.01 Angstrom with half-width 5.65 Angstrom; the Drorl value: 8.33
